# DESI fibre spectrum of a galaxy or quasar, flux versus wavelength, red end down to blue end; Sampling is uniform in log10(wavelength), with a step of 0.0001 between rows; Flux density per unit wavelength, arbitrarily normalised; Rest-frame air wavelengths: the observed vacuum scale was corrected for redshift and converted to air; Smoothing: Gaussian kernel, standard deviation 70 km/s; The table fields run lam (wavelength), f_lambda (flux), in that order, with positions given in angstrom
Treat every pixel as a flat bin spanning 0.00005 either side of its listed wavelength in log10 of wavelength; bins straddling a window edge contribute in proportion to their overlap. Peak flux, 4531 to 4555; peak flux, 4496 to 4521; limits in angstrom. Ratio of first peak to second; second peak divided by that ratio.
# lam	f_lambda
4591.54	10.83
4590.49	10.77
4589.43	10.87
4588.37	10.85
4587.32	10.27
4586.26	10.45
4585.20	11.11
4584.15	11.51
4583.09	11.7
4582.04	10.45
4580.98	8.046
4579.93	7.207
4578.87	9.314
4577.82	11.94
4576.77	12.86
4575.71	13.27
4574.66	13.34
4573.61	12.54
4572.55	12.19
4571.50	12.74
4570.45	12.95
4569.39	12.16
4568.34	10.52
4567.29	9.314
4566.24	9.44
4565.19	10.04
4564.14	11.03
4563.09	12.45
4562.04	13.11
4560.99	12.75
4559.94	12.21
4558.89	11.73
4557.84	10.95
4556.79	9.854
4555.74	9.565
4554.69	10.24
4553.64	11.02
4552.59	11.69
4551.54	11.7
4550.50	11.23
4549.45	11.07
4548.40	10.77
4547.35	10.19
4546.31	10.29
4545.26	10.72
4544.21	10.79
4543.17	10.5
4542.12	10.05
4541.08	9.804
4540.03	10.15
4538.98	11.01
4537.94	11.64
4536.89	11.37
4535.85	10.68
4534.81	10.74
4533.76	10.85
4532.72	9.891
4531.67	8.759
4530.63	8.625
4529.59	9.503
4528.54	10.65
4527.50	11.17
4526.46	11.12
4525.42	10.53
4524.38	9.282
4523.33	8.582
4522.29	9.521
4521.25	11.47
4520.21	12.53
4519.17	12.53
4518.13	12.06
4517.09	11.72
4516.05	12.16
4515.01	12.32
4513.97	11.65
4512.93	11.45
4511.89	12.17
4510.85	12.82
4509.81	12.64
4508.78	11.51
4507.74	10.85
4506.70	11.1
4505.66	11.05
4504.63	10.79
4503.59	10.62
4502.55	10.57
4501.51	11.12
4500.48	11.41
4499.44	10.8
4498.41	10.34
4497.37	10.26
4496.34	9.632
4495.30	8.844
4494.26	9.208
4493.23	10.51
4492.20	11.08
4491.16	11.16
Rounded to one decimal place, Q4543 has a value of 14.0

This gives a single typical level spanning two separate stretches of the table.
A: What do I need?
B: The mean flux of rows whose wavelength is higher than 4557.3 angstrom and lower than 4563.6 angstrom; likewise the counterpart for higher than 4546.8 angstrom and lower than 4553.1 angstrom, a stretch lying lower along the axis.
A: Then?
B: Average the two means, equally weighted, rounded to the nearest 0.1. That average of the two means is 11.7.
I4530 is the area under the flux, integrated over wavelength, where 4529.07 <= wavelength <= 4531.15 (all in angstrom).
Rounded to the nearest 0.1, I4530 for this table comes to 18.9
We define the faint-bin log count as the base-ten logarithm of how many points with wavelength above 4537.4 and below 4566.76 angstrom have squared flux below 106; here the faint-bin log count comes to 1.00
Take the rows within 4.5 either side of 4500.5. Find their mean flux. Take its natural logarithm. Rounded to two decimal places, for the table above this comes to 2.36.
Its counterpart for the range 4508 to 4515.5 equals 2.49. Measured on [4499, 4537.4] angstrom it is 2.40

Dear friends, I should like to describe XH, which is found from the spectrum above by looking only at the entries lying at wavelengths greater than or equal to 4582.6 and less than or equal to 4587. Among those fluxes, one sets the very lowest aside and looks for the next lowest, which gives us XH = 11.11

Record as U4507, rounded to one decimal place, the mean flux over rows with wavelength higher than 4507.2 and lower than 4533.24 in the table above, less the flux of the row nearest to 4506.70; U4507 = -0.1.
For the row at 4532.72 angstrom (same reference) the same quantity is 1.1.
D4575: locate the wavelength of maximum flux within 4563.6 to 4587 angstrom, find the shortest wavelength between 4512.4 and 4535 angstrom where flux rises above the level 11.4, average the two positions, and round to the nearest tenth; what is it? 4543.8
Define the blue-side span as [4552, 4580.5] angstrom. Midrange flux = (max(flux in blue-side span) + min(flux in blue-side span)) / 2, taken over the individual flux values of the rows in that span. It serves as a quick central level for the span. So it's 10.3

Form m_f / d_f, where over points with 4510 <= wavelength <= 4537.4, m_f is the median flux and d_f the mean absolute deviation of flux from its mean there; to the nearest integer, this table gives 11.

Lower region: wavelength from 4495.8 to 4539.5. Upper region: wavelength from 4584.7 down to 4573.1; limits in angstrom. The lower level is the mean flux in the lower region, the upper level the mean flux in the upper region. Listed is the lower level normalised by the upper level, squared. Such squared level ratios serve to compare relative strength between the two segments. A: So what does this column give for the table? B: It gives 0.97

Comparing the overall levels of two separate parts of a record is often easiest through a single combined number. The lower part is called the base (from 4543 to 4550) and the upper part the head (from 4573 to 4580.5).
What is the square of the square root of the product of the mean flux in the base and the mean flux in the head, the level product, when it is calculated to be 122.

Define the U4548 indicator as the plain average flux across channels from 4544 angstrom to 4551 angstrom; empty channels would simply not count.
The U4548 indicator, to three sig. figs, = 10.7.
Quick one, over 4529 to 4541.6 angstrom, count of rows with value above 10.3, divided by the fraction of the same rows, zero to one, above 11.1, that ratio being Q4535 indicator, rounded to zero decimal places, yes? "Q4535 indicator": 36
